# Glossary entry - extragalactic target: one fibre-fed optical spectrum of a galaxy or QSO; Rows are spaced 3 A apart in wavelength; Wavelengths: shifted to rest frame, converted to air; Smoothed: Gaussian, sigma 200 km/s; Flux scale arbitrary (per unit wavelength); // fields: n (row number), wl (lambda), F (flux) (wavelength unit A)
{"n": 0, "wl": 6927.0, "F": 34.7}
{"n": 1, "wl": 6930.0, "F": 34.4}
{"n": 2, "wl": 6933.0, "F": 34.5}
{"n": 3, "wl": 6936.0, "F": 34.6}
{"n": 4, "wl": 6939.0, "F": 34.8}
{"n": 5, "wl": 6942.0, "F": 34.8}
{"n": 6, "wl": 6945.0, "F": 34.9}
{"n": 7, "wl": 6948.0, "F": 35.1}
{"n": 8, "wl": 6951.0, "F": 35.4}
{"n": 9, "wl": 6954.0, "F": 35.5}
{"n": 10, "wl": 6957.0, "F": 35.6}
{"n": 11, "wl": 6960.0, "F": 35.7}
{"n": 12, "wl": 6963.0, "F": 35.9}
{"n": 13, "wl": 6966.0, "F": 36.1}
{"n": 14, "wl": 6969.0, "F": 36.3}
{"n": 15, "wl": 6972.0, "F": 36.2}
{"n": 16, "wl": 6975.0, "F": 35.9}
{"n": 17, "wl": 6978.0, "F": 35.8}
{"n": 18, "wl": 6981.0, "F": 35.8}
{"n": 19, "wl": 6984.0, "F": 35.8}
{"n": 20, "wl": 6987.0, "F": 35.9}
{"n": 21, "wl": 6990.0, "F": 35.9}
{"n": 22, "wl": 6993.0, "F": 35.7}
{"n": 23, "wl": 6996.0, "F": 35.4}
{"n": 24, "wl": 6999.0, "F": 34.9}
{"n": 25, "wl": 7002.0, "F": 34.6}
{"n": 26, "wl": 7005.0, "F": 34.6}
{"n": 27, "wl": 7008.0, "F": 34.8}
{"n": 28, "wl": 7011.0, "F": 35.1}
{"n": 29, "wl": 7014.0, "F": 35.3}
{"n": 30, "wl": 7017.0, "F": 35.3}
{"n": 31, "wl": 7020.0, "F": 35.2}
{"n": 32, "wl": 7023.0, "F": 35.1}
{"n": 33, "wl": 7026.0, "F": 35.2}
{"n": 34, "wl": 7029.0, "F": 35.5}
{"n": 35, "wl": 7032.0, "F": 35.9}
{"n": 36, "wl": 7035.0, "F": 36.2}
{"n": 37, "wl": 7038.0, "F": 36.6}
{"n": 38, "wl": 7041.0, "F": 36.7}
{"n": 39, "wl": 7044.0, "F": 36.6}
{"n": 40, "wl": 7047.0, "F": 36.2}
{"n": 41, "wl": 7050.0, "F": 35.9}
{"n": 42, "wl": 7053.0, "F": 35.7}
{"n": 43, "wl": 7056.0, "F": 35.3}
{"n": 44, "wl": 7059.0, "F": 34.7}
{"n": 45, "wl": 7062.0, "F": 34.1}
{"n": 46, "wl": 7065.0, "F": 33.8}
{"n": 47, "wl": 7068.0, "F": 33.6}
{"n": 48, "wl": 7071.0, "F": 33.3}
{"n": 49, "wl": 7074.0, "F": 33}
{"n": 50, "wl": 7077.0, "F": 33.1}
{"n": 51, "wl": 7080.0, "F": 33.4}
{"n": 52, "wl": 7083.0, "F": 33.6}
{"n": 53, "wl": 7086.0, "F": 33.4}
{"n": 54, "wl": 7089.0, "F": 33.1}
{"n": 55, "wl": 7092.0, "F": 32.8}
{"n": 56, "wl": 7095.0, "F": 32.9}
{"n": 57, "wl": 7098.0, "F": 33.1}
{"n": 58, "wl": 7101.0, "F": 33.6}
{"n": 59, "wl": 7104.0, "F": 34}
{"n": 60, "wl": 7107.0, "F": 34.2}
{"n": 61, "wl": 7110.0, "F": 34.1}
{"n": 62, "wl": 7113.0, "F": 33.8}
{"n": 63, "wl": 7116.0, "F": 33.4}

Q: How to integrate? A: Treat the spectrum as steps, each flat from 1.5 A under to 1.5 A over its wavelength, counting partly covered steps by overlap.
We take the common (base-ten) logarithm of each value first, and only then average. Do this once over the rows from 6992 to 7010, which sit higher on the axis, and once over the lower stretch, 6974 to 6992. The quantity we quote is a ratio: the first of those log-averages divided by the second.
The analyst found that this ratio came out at 0.99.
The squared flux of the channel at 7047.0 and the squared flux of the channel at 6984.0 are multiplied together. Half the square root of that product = 648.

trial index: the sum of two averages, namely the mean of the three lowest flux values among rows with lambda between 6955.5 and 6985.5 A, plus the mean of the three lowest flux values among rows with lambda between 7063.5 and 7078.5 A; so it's 68.8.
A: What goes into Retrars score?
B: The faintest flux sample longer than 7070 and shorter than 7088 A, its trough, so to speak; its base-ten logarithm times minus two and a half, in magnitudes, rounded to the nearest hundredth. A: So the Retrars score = -3.80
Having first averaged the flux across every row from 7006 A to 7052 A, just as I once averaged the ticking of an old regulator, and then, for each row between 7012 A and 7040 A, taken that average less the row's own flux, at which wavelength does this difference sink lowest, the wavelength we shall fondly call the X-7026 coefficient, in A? 7038.0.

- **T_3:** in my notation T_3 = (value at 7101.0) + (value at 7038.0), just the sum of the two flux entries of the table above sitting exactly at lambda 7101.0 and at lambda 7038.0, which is 70.2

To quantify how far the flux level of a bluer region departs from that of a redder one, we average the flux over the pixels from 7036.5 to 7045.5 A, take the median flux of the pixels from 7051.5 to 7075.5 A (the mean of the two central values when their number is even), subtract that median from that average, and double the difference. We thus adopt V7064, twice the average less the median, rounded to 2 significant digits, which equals 5.4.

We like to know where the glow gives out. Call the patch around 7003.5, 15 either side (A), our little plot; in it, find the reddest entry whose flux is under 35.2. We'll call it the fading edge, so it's 7011.0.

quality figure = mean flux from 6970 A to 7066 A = 35.5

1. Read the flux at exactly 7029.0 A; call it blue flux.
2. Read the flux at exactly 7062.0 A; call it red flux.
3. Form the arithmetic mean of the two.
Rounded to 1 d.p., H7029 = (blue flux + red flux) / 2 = 34.8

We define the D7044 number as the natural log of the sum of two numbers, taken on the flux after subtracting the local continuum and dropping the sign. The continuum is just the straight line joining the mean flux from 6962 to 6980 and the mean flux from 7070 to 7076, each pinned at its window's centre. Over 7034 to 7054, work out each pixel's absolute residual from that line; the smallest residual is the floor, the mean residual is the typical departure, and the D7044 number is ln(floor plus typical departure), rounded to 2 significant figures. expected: 1.5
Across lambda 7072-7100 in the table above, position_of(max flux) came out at 7083.0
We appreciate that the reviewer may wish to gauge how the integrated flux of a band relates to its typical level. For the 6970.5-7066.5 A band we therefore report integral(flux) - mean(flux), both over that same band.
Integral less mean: 3372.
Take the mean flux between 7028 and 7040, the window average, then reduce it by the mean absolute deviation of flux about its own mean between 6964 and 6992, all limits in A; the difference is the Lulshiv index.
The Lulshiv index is 35.9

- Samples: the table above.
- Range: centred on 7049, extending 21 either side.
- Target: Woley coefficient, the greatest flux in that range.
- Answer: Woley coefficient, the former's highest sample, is 36.7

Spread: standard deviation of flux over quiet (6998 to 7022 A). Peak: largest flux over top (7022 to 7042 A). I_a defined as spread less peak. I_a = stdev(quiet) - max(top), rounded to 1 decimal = -36.4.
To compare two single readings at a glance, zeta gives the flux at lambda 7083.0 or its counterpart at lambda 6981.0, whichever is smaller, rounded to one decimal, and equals 33.6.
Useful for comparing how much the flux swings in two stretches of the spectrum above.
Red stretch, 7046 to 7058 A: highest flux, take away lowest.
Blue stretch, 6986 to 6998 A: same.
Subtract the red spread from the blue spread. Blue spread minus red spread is -0.4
